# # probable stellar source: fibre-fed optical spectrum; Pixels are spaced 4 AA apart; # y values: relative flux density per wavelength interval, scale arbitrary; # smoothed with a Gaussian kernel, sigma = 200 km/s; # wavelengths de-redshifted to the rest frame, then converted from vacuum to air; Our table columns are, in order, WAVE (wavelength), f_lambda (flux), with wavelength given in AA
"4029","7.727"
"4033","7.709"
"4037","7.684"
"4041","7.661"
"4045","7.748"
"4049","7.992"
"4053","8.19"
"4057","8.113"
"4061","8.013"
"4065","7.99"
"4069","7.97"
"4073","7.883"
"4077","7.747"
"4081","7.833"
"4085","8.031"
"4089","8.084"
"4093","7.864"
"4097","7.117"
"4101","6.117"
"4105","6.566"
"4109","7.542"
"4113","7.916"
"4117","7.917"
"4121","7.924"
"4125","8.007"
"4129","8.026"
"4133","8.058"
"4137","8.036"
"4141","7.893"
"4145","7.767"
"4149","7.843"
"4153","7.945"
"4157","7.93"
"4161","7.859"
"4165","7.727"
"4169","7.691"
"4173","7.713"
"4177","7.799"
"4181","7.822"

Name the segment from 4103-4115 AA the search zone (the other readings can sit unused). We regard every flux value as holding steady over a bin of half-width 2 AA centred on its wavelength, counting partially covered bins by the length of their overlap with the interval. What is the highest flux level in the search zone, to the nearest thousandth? 7.916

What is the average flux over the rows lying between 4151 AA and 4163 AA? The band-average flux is 7.9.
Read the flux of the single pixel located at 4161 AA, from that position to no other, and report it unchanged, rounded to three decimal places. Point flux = 7.859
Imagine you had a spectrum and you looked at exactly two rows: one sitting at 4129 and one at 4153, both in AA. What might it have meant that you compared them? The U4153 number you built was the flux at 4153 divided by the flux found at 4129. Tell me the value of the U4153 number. 0.99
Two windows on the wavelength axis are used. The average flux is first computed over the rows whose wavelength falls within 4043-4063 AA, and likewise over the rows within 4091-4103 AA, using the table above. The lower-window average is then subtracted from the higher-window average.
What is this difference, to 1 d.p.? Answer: -1.0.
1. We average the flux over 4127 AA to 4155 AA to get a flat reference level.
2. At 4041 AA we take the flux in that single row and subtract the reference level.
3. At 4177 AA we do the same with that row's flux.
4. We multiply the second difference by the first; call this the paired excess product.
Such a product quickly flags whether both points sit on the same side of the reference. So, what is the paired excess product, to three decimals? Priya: 0.039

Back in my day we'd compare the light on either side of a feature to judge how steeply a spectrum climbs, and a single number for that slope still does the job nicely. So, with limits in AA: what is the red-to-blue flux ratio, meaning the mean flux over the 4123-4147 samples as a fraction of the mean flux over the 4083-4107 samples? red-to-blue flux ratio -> 1.09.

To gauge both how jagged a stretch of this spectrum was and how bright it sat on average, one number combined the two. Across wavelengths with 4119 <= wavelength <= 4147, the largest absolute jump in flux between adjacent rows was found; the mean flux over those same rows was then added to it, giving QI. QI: 8.10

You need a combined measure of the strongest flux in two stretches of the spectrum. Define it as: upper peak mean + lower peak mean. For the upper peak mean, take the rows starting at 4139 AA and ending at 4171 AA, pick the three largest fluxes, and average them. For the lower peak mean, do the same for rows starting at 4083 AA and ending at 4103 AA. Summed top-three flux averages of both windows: 15.9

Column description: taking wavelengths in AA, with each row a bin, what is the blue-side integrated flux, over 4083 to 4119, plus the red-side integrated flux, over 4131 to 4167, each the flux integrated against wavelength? 553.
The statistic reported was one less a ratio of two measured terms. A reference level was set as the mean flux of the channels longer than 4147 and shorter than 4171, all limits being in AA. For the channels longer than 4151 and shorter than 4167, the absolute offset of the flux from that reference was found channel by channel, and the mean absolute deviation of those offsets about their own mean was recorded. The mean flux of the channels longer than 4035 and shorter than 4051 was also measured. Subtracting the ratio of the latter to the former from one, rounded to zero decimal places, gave -262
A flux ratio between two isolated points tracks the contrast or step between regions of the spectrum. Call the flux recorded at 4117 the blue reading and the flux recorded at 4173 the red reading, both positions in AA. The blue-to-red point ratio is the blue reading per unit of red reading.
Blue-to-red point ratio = 1.03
